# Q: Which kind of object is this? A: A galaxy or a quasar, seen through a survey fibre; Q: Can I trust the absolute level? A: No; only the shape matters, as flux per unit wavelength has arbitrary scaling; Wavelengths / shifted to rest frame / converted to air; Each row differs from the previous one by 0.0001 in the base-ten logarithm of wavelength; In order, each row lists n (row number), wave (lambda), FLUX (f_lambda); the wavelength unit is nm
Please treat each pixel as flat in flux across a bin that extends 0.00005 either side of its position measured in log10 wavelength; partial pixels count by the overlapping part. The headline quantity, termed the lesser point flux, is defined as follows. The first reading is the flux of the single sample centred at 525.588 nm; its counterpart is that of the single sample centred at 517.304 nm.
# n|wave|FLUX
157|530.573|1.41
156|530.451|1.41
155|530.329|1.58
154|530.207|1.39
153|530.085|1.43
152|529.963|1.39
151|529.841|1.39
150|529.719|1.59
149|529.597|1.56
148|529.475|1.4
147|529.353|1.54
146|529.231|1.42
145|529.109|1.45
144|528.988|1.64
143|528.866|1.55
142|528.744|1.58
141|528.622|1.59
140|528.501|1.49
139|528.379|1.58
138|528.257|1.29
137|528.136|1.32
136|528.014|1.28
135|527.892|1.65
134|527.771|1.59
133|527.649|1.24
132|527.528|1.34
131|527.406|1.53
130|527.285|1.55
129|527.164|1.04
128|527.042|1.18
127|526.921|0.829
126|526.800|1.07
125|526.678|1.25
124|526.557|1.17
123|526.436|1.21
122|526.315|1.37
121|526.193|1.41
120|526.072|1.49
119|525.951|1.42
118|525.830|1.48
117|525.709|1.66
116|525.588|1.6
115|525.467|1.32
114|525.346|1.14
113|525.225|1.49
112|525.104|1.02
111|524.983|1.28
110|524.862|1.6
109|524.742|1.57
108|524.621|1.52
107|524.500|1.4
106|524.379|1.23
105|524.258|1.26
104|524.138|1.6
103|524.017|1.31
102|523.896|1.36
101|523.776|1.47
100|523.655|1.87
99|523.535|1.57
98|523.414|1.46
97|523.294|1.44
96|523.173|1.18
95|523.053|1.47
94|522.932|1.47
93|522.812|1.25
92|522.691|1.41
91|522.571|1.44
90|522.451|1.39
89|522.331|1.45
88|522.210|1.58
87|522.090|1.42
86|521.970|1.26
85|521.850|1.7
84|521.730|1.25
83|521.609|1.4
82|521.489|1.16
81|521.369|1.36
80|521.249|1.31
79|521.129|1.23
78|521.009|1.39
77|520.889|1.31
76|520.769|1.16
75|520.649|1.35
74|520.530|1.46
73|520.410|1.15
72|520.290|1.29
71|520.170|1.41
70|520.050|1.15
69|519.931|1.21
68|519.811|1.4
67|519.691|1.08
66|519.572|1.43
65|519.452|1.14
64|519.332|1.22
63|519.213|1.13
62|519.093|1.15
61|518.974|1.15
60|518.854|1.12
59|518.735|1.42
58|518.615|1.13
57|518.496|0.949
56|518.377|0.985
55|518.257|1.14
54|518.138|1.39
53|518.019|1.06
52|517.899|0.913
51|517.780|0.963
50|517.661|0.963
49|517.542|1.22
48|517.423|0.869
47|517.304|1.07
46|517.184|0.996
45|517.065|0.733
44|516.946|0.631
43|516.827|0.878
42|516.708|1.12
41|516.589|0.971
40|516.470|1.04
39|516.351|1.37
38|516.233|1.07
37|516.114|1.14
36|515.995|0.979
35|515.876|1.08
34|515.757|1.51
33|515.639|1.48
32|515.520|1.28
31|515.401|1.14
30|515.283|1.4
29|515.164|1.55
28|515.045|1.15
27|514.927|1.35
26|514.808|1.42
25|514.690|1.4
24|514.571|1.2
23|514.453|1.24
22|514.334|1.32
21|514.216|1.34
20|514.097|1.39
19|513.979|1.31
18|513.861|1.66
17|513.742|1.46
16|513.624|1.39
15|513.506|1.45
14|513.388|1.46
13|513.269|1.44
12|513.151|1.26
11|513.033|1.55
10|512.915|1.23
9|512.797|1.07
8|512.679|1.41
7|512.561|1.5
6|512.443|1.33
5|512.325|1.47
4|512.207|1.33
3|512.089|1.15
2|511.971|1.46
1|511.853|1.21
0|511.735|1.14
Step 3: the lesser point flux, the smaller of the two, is 1.07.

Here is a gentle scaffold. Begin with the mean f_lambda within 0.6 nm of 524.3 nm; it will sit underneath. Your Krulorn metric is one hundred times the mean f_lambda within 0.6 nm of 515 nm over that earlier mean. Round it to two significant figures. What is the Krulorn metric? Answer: 92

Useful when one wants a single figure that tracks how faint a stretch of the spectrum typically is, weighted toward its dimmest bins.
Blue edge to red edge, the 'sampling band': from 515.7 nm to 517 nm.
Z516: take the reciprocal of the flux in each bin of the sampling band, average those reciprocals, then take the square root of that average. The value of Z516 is 0.99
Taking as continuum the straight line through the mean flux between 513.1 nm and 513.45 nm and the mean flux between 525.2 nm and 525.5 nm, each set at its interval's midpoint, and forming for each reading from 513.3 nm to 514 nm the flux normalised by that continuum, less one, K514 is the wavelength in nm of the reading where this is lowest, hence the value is 513.979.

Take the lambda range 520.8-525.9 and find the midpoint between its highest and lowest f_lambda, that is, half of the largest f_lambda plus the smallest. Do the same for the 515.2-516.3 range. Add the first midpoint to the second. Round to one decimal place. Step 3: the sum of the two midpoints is 2.7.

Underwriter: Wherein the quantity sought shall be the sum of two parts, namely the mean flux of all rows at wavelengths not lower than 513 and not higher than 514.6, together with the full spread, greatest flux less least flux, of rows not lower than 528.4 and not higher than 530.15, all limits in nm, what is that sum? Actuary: 1.64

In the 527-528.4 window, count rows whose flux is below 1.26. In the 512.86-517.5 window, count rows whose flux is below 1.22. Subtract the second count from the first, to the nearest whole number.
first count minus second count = -13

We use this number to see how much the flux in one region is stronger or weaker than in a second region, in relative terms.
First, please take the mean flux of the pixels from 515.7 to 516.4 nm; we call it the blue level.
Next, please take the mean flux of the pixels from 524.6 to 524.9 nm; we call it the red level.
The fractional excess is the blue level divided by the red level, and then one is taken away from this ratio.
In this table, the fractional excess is -0.24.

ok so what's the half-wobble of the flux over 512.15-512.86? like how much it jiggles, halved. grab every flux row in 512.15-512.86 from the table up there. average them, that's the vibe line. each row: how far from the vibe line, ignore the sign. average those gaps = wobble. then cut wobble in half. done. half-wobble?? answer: 0.054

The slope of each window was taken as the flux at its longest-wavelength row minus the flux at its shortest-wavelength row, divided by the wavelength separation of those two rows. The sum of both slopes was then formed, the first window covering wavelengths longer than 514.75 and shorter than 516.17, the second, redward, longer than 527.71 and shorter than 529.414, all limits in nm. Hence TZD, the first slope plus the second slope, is -0.2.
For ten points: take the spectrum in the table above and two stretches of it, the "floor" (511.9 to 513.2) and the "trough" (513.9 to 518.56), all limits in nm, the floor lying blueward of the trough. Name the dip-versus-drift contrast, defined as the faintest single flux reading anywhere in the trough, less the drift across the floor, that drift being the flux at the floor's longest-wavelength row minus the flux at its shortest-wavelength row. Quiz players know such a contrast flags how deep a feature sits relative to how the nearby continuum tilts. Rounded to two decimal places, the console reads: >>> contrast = 0.83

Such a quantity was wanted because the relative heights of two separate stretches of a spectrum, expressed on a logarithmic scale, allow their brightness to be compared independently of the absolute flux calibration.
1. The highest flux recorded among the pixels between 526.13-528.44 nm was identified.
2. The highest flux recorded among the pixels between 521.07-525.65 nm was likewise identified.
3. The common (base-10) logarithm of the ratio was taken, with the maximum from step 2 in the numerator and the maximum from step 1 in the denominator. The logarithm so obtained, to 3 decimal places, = 0.054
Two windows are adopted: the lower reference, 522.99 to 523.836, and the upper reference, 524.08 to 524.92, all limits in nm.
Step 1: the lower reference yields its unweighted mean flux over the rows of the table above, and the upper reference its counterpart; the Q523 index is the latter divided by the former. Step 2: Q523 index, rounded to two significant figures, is 0.97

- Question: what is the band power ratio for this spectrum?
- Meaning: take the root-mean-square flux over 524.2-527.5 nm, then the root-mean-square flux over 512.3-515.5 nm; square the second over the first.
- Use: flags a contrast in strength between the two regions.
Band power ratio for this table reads 1.03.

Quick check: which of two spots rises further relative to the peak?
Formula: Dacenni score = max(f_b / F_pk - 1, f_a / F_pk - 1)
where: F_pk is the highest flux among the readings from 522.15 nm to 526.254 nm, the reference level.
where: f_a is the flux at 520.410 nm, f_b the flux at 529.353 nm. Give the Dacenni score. -0.176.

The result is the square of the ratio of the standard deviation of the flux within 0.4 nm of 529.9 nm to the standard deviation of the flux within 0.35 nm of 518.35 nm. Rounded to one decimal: 0.3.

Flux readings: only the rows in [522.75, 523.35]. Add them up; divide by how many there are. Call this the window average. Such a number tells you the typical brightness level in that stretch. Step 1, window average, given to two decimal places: 1.36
